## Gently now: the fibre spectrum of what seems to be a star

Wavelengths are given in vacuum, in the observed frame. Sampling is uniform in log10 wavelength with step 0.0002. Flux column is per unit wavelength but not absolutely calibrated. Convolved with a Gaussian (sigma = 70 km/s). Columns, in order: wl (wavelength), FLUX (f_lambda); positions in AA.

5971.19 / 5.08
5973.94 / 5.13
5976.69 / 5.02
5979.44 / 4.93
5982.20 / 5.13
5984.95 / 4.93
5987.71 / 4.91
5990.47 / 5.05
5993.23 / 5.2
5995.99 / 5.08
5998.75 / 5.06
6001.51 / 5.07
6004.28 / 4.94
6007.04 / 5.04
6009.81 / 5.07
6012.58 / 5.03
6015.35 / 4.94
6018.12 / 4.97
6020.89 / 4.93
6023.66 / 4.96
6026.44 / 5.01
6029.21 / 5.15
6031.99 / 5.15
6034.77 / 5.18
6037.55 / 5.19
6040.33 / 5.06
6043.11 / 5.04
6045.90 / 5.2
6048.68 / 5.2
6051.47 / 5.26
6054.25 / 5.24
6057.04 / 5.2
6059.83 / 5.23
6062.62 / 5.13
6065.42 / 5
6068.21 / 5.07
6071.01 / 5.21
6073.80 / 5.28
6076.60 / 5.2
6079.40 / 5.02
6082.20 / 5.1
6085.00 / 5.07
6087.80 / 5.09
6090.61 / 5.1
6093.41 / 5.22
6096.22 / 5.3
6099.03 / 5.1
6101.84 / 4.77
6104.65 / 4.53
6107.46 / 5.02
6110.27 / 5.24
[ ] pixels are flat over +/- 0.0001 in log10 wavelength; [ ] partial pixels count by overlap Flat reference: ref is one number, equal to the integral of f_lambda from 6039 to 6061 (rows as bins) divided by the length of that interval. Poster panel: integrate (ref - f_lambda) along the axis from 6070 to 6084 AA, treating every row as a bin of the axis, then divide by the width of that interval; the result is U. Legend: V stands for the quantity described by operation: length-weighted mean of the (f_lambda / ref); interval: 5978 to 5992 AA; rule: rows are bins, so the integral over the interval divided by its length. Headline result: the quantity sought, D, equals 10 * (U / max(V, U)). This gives 0.2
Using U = 0.02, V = 0.964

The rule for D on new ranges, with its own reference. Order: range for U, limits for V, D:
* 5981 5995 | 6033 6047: 1.4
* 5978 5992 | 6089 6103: 1.9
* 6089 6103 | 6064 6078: 0.8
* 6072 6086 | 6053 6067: 0.4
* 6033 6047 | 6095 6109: 0.5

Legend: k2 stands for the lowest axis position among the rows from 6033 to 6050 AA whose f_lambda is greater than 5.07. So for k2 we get 6034.77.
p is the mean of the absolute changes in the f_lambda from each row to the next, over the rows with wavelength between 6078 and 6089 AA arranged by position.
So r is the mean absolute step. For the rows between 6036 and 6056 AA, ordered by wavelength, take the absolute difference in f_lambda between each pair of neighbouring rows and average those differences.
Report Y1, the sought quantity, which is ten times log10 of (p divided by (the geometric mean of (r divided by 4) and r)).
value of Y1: 1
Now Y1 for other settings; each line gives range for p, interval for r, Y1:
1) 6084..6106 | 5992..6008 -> 6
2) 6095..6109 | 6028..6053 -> 11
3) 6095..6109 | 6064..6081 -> 8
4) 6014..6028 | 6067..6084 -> -2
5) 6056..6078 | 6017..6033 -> 5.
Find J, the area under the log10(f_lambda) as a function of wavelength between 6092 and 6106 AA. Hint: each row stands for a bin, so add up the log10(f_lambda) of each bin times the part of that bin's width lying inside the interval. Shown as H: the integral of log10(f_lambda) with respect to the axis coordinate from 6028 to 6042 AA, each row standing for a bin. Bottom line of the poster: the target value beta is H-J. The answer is 0.2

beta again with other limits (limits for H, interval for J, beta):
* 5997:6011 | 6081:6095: -0.1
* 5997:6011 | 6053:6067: -0.1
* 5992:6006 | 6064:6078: -0.1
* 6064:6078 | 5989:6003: 0.1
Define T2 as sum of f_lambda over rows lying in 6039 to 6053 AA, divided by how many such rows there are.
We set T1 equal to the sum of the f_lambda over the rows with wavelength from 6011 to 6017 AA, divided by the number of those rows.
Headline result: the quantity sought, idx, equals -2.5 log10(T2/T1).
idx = -0.036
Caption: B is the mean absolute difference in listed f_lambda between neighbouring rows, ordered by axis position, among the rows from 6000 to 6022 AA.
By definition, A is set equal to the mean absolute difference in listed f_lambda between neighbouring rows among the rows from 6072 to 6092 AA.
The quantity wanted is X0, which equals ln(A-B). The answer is -7.0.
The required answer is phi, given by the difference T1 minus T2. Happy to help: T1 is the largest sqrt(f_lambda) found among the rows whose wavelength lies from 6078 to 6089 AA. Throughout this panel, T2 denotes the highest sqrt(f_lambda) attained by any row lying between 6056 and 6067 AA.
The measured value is -0.03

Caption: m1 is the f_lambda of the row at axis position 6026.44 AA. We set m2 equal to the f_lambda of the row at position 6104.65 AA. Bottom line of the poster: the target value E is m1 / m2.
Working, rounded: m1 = 5.01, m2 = 4.53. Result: 1.11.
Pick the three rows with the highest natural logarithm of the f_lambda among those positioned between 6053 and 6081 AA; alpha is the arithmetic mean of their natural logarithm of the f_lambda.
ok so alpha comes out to 1.66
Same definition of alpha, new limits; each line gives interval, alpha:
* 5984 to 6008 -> 1.63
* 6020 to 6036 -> 1.64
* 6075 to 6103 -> 1.66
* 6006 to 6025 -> 1.62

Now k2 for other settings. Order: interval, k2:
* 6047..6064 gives 6048.68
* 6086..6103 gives 6087.80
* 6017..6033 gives 6029.21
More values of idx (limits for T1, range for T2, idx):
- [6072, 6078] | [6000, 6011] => 0.044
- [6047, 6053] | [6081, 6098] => 0.017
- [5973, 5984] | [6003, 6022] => 0.014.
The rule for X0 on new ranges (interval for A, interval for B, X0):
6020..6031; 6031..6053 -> -4.2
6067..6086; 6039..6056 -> -3.1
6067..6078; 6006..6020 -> -3.0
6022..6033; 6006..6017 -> -4.6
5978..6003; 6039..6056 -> -2.9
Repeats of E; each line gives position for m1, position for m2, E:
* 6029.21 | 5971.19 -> 1.01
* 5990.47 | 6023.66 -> 1.02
